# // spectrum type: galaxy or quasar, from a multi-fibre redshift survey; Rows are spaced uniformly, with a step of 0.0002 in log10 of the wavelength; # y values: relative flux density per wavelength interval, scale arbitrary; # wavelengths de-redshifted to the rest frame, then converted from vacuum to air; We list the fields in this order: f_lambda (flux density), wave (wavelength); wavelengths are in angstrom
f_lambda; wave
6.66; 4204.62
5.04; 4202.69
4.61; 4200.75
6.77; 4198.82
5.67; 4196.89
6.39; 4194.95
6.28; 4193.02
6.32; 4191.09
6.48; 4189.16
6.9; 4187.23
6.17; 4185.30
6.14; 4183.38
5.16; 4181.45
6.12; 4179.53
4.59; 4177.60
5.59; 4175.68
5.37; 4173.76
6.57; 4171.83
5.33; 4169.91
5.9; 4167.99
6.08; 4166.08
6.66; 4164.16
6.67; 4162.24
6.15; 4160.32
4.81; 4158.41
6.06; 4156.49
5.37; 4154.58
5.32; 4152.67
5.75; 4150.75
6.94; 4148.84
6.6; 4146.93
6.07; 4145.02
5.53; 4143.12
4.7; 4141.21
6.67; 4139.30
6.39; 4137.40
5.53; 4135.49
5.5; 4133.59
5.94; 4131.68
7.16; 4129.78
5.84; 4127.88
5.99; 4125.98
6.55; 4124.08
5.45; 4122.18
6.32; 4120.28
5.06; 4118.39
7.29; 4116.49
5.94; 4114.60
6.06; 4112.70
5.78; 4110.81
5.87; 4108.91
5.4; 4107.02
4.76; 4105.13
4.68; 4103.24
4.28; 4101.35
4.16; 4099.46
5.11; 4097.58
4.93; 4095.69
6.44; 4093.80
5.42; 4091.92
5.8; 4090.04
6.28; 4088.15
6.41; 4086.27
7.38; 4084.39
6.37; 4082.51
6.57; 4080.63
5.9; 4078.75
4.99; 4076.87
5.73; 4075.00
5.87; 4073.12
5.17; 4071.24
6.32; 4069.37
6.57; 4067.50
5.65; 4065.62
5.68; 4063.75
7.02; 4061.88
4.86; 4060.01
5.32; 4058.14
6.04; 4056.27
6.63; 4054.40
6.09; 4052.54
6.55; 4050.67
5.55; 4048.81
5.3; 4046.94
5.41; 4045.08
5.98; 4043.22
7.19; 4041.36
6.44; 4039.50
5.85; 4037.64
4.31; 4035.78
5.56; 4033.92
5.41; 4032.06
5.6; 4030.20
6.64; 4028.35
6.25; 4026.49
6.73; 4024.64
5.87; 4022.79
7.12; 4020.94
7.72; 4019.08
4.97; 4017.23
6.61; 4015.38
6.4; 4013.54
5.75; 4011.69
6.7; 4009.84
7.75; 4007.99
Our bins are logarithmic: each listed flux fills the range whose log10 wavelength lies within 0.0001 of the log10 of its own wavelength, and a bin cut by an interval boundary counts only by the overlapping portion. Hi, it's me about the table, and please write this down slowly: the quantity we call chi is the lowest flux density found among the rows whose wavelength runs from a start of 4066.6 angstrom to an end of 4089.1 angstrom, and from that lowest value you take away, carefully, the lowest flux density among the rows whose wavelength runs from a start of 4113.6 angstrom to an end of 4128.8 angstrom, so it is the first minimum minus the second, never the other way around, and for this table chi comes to -0.07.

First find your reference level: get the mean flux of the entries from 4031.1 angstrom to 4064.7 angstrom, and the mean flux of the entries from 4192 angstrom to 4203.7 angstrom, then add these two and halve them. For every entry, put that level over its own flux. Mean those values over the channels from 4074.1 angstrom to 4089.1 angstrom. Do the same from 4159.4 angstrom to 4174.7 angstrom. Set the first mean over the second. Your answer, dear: 0.99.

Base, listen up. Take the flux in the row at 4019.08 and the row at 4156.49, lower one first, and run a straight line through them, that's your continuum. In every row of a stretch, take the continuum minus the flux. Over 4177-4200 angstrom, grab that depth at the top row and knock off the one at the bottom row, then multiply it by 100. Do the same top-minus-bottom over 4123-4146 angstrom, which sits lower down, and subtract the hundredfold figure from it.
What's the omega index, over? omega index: 244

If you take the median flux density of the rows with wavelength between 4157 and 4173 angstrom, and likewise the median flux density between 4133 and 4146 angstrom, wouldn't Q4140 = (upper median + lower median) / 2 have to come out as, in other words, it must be 5.82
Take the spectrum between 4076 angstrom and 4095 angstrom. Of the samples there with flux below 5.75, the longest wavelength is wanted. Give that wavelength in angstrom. 4091.92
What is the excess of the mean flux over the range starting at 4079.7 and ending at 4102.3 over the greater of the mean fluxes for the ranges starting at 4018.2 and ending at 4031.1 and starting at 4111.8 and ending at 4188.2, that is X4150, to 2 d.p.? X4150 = -0.80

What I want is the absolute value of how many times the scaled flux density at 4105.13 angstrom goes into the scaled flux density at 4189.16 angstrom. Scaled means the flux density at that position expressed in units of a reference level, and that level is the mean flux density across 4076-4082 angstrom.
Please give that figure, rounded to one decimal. 1.4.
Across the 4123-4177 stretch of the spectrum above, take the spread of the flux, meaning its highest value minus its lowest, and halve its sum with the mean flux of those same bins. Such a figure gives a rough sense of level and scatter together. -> 4.21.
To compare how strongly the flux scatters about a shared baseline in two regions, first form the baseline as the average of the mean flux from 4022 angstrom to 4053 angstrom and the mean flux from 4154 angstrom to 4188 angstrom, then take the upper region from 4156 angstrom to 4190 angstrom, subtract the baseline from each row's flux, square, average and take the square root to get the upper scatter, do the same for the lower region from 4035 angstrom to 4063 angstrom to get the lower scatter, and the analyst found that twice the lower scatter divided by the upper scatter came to 2.40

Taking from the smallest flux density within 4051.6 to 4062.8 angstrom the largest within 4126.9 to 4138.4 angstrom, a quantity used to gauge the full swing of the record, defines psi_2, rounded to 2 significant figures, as -2.3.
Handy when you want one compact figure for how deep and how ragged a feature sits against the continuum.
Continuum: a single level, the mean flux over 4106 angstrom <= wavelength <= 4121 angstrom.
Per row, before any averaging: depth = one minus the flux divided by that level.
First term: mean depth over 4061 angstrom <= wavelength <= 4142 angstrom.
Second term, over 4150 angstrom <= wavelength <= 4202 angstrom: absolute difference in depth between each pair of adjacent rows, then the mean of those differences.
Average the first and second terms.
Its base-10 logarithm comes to -1.16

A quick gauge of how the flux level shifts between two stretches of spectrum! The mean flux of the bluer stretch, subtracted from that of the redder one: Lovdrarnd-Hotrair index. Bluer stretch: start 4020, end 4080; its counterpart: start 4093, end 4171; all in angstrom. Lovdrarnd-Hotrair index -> -0.1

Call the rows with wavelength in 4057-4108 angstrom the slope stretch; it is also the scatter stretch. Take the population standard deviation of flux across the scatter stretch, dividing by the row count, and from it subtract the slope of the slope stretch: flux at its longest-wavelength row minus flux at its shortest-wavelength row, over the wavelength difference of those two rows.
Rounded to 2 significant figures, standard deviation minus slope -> 0.80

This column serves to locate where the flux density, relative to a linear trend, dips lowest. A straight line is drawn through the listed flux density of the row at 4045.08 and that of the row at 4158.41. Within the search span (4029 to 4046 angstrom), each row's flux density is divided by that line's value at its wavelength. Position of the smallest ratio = 4035.78 angstrom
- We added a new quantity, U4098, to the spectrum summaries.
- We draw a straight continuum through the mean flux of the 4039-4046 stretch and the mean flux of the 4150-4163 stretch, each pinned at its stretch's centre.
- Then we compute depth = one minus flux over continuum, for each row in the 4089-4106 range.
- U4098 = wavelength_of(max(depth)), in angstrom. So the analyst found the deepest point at 4099.46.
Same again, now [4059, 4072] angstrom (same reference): 4060.01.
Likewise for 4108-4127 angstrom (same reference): 4118.39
